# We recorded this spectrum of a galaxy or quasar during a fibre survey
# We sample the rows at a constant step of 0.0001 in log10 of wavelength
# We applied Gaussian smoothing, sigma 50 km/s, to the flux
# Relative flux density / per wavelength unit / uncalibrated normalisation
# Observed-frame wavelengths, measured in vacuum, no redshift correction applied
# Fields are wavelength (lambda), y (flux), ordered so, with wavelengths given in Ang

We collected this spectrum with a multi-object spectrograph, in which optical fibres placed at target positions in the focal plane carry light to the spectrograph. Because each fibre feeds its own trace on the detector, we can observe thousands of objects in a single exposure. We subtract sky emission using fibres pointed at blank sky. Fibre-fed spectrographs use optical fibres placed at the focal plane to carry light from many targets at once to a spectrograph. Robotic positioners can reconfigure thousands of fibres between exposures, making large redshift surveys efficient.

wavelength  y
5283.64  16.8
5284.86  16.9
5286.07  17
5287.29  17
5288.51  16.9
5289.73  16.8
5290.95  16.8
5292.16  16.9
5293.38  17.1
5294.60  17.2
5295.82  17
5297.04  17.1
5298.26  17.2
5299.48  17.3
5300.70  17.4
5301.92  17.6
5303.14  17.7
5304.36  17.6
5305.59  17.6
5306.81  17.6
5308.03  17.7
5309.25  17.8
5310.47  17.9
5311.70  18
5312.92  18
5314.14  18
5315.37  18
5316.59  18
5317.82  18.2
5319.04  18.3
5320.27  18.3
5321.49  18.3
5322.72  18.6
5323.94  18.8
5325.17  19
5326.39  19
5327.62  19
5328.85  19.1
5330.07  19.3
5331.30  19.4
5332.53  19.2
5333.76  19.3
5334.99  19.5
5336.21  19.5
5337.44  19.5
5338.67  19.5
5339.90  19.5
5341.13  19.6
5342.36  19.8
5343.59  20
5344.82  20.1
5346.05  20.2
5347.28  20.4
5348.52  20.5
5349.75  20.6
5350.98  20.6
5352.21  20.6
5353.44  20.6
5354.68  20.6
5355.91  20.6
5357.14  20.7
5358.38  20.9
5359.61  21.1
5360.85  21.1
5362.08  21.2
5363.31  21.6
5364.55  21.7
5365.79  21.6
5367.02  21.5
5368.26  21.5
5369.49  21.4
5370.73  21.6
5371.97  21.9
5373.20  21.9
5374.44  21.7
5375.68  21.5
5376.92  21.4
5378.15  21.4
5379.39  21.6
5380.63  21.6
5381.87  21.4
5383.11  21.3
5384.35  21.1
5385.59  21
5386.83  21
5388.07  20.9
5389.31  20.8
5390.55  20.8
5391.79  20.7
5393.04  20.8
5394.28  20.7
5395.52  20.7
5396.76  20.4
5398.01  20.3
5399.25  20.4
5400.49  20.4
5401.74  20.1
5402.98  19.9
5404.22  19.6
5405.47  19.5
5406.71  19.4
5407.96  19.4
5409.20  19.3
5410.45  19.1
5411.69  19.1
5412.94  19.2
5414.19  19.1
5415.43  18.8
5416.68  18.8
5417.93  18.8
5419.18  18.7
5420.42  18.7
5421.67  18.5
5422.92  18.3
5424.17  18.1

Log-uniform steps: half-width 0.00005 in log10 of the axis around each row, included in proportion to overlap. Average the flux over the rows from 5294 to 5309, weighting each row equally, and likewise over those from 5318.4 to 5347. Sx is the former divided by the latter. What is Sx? 0.90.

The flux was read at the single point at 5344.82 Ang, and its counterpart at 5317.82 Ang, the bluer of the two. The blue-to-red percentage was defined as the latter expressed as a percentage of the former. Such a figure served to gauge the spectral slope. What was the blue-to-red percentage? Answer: 91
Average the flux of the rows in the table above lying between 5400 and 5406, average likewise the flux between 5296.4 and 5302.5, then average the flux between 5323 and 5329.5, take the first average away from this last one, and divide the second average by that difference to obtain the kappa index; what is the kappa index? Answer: -19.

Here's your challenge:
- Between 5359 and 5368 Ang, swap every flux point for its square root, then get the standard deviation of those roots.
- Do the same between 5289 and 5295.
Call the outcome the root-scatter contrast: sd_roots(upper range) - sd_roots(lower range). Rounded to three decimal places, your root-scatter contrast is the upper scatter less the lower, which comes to 0.006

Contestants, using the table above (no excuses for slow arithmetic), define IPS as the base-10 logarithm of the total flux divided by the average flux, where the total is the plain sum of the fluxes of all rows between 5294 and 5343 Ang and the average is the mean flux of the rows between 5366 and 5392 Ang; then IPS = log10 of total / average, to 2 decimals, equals 1.54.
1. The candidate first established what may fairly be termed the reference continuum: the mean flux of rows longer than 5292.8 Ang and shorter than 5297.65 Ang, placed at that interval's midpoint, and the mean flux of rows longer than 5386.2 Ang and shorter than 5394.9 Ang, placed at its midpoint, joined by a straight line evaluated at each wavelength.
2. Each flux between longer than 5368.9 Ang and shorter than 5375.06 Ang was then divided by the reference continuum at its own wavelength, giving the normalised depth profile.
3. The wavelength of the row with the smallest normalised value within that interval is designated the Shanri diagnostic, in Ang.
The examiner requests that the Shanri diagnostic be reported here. 5369.49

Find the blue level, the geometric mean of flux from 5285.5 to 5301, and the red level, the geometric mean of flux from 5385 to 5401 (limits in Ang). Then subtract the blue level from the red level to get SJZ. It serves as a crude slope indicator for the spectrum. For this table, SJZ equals 3.6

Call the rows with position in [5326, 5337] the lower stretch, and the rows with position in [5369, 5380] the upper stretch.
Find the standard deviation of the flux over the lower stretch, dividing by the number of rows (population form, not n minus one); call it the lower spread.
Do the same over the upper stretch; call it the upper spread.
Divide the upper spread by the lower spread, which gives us 1.0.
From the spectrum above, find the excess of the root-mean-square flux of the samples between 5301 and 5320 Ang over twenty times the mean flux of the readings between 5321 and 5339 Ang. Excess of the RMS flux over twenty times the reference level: -365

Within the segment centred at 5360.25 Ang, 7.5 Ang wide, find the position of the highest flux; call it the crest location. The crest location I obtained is 5363.31 Ang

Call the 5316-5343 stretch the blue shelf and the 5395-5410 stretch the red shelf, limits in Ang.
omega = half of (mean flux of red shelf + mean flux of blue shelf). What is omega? 19.5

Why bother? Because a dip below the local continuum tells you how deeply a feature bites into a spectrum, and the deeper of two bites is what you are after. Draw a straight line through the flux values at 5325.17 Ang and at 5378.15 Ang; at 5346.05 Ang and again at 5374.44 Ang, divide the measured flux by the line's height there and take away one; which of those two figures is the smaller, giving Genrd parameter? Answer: 0.0127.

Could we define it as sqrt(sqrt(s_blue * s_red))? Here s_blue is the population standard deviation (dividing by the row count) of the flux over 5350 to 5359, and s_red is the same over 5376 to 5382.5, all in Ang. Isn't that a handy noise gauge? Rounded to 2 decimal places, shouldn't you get 0.32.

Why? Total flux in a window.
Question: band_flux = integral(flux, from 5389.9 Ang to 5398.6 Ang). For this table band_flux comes 179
